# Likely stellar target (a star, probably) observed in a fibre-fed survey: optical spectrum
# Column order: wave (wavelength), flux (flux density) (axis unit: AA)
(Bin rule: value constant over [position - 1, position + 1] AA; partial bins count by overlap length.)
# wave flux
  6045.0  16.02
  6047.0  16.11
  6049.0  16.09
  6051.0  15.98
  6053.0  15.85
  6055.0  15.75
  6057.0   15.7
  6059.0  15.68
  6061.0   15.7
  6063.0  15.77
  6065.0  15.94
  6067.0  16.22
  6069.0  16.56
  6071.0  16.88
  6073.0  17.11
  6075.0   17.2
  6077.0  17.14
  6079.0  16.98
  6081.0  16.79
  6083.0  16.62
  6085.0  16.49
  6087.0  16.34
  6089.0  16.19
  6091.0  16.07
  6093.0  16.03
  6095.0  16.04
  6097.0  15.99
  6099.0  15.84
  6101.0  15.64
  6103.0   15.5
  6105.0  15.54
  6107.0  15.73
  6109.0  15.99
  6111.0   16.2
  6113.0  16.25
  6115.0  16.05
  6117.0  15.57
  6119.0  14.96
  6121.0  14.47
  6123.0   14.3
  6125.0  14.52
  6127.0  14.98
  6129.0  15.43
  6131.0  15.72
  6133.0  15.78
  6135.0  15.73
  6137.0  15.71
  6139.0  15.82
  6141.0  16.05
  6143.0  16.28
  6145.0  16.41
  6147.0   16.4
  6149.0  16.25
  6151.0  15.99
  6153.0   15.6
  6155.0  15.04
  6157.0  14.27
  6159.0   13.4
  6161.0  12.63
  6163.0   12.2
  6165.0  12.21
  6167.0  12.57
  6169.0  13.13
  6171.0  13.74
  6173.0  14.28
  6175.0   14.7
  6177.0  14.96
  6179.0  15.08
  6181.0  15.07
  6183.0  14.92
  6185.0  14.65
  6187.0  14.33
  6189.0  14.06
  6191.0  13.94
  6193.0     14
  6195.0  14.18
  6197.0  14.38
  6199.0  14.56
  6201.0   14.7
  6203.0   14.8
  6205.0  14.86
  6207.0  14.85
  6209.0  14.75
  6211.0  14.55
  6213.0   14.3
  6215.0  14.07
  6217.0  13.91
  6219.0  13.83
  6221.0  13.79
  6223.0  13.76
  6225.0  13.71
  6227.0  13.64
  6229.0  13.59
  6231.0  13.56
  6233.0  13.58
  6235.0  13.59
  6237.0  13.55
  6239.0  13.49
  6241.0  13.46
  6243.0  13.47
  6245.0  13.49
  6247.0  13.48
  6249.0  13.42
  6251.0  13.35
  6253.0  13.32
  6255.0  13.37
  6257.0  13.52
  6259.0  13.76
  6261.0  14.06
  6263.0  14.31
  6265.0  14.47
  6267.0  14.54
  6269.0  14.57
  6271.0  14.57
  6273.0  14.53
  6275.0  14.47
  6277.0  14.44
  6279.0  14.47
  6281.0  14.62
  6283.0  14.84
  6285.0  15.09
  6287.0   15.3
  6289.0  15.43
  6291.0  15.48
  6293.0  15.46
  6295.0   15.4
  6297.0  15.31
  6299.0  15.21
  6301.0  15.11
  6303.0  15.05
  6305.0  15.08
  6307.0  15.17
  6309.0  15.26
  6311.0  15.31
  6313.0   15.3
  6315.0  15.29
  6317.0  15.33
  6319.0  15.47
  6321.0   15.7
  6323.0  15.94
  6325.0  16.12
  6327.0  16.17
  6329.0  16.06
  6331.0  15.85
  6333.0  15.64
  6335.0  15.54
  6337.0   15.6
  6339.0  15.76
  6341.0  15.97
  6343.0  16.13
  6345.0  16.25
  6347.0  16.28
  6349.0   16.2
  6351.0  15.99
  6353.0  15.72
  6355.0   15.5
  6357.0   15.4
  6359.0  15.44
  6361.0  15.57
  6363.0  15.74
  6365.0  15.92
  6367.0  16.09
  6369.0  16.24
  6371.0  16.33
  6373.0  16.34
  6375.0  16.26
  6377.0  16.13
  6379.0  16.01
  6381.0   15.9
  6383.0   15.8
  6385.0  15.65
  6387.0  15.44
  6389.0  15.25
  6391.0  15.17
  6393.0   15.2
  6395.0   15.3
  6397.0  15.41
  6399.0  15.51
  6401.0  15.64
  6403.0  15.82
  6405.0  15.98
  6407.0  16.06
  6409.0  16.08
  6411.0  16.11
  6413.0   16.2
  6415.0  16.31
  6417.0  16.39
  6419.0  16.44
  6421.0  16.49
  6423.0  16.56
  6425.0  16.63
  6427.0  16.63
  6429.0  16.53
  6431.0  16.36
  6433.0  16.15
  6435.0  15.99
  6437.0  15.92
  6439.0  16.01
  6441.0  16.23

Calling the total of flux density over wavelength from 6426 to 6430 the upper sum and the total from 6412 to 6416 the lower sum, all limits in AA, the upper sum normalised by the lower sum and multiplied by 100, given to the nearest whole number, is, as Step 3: 102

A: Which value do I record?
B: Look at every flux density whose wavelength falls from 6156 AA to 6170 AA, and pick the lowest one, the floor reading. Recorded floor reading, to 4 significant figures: 12.20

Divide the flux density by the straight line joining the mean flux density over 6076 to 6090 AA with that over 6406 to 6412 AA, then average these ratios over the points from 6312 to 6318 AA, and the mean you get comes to 0.94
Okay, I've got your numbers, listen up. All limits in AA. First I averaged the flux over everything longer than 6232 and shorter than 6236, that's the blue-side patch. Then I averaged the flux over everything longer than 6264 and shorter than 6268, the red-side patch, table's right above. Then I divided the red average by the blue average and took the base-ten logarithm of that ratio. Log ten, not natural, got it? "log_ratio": 0.028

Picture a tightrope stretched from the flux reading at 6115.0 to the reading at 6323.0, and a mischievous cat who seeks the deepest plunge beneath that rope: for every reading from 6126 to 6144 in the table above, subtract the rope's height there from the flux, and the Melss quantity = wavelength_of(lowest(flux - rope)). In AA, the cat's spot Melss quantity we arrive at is 6127.0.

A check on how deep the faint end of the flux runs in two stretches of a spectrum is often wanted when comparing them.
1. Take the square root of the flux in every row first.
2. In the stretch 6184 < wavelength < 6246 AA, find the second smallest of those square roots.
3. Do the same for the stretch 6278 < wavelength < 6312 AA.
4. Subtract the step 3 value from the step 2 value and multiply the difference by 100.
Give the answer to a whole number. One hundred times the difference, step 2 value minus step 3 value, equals -15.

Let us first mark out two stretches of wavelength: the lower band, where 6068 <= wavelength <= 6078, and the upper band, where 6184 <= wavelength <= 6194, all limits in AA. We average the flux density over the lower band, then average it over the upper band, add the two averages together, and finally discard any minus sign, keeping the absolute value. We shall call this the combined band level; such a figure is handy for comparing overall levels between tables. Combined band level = 31.2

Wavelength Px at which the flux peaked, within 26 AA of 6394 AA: 6419.0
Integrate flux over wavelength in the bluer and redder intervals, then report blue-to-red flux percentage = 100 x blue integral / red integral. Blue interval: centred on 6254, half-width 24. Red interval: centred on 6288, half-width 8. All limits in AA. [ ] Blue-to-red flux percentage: 273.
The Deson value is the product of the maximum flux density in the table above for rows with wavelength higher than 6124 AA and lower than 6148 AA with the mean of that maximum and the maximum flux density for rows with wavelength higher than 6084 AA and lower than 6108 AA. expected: 270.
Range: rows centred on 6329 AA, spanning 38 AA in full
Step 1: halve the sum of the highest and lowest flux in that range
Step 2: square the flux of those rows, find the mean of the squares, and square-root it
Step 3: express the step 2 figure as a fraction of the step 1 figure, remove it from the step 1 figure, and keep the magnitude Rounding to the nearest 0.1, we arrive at 14.8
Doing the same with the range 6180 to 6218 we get 13.5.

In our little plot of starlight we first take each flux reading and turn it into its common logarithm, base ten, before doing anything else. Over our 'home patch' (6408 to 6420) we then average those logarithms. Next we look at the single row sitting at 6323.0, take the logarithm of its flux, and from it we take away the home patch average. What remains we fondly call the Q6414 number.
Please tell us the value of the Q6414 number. -0.01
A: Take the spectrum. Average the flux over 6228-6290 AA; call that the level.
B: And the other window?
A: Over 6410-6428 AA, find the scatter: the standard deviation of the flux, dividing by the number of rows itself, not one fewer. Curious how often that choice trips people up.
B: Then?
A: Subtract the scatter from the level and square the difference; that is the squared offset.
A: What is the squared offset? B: 193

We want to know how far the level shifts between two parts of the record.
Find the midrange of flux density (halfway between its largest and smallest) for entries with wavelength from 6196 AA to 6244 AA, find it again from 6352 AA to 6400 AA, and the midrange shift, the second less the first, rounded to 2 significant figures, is 1.6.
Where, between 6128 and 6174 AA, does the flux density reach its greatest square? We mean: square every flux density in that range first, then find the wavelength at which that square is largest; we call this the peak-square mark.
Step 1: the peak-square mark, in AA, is 6145.0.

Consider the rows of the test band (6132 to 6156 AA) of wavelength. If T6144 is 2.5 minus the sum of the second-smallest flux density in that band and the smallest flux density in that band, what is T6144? -28.1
